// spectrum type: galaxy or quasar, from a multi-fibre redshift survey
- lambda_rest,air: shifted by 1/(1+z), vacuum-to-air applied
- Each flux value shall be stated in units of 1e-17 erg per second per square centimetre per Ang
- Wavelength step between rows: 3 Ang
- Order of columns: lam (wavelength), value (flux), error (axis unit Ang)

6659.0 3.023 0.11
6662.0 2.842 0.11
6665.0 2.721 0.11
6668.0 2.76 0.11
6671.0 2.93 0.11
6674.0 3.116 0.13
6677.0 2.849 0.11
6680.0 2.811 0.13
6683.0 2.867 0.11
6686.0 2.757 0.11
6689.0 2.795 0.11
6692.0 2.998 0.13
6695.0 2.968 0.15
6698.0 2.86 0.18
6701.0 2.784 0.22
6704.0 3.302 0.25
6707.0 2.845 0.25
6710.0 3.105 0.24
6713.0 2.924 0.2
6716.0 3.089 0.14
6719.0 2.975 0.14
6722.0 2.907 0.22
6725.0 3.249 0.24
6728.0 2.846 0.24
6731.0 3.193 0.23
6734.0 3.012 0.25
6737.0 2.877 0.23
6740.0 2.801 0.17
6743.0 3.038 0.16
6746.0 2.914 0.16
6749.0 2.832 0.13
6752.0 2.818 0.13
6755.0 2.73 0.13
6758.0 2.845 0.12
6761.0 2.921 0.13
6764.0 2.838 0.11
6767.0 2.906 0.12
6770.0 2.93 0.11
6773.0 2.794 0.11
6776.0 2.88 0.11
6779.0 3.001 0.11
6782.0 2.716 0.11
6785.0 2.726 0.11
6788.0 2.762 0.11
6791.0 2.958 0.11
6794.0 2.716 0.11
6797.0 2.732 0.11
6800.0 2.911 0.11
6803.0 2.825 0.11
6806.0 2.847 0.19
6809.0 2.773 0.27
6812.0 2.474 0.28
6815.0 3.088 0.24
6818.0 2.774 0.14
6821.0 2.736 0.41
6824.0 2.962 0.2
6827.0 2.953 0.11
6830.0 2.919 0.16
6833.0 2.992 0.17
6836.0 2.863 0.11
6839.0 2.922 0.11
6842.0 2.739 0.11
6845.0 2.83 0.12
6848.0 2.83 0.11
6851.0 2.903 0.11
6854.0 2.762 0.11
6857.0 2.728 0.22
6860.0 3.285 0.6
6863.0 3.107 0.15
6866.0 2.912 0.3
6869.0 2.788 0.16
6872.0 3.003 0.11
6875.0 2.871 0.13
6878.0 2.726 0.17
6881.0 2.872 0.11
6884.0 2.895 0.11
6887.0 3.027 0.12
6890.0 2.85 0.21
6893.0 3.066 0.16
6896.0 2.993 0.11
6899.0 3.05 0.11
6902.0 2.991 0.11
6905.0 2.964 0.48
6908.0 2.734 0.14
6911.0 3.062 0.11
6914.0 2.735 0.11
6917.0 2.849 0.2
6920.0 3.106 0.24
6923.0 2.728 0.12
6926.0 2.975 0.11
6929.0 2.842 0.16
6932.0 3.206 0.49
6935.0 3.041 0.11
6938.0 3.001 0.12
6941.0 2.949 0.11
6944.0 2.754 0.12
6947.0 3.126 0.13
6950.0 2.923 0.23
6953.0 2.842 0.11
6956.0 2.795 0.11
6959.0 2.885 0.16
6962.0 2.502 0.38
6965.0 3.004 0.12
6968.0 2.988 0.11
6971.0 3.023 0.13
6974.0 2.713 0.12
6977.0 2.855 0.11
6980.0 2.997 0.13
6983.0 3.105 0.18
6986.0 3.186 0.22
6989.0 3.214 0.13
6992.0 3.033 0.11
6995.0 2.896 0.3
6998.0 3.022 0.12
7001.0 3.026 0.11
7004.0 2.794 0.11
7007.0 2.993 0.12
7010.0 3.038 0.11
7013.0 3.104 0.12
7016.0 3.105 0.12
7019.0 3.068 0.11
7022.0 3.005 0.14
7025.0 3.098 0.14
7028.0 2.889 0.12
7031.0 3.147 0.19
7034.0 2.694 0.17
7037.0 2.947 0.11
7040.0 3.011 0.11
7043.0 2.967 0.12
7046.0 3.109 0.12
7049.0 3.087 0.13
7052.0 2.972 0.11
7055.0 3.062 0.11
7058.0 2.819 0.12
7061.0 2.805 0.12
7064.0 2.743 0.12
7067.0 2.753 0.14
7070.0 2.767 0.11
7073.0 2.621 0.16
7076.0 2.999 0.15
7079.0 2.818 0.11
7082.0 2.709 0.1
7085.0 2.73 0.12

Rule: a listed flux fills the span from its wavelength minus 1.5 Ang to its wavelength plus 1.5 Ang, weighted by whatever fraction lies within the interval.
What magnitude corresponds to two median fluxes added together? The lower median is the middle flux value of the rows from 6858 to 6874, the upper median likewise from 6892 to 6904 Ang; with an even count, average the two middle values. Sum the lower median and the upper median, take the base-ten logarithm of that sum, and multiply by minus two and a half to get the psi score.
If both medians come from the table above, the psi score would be -1.95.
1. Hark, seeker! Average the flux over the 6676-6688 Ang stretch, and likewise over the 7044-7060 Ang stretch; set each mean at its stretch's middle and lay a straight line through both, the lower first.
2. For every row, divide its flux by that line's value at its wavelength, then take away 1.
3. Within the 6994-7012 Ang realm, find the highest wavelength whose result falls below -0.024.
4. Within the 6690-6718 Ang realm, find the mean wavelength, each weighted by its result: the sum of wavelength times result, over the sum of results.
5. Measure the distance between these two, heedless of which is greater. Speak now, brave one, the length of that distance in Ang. 298.5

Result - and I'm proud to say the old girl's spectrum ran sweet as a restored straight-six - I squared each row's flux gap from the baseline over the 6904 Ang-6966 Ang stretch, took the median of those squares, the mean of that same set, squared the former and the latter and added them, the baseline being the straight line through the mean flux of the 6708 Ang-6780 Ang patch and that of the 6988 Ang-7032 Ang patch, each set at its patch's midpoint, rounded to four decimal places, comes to 0.0015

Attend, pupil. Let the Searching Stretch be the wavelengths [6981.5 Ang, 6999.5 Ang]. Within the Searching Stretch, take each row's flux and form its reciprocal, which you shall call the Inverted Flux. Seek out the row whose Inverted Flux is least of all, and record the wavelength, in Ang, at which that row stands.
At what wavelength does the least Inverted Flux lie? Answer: 6989.0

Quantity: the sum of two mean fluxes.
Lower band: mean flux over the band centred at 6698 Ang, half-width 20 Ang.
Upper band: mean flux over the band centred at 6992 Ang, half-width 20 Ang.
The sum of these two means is 5.92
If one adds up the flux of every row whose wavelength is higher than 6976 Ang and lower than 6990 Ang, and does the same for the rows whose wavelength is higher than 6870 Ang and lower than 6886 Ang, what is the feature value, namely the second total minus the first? -1.0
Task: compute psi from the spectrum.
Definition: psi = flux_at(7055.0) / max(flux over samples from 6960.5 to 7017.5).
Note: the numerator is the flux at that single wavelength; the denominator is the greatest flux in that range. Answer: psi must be 0.95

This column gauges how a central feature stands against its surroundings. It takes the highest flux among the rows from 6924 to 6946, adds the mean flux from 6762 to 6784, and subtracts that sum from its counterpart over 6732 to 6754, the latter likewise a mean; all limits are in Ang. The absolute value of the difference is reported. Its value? 3.17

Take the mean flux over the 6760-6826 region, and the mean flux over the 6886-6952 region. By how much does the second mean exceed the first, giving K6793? 0.12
